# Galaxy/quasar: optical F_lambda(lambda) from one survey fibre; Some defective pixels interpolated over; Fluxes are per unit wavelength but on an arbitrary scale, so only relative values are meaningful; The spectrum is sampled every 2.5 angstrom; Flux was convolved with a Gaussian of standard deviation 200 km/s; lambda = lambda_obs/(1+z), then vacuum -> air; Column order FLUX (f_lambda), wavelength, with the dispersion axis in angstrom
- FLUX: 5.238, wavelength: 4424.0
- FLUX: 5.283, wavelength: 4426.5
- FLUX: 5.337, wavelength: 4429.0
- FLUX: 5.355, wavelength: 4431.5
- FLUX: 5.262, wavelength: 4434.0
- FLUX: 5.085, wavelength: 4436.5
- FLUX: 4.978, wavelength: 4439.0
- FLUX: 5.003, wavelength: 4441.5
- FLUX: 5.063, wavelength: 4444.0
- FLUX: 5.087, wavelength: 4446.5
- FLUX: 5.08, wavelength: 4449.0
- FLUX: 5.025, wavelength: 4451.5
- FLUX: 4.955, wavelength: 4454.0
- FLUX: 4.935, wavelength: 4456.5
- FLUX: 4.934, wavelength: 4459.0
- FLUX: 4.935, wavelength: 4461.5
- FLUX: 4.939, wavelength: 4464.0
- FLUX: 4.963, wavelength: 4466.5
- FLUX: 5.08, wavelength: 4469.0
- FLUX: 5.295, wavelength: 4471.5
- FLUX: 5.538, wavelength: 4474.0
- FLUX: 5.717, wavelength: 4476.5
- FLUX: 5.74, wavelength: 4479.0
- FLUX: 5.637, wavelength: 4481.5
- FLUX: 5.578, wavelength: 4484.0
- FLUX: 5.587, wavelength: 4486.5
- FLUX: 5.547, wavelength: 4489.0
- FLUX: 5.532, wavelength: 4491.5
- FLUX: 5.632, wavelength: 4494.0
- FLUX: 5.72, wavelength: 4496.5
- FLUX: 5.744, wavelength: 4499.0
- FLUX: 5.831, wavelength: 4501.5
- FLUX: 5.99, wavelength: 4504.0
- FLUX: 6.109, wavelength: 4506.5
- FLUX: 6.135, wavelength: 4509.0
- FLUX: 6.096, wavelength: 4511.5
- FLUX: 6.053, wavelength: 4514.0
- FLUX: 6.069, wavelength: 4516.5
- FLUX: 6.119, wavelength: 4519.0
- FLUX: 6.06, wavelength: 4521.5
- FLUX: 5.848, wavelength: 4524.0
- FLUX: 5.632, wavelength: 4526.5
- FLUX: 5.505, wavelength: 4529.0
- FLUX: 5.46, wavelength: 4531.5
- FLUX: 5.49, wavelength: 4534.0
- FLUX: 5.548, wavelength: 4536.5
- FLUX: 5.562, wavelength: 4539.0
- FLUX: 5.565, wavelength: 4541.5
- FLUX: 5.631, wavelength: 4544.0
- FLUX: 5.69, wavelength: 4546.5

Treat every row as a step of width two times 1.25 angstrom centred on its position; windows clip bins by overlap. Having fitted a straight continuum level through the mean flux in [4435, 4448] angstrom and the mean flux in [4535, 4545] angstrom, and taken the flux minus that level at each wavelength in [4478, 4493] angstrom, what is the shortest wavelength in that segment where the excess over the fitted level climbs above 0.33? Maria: 4479.0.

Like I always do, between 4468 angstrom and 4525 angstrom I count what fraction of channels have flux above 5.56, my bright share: 0.8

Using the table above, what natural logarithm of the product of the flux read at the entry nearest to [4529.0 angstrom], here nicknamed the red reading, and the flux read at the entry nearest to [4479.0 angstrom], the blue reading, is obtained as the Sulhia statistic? 3.45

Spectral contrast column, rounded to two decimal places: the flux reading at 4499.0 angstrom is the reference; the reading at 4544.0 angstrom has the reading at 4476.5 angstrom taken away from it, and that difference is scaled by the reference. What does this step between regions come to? -0.01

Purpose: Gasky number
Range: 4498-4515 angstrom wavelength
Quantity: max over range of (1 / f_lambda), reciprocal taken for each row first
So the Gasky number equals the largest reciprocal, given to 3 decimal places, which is 0.174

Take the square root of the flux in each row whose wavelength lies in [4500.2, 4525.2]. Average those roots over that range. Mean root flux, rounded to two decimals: 2.46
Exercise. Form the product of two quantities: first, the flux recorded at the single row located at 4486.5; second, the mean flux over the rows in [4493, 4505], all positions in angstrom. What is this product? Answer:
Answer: 32.3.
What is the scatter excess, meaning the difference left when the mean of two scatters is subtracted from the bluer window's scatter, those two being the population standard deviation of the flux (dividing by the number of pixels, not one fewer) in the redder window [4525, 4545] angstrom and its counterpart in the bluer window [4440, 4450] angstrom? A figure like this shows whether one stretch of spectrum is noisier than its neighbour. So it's -0.013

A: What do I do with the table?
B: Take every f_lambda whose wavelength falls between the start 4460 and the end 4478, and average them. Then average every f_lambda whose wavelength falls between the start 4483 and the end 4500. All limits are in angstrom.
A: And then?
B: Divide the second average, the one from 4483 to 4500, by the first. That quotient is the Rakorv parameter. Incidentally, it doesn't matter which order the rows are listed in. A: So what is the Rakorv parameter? 1.08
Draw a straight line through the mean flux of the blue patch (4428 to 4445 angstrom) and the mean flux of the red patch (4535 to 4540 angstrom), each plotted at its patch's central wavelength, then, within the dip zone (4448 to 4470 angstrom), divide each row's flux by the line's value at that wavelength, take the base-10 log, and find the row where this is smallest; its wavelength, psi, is 4464.0 angstrom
